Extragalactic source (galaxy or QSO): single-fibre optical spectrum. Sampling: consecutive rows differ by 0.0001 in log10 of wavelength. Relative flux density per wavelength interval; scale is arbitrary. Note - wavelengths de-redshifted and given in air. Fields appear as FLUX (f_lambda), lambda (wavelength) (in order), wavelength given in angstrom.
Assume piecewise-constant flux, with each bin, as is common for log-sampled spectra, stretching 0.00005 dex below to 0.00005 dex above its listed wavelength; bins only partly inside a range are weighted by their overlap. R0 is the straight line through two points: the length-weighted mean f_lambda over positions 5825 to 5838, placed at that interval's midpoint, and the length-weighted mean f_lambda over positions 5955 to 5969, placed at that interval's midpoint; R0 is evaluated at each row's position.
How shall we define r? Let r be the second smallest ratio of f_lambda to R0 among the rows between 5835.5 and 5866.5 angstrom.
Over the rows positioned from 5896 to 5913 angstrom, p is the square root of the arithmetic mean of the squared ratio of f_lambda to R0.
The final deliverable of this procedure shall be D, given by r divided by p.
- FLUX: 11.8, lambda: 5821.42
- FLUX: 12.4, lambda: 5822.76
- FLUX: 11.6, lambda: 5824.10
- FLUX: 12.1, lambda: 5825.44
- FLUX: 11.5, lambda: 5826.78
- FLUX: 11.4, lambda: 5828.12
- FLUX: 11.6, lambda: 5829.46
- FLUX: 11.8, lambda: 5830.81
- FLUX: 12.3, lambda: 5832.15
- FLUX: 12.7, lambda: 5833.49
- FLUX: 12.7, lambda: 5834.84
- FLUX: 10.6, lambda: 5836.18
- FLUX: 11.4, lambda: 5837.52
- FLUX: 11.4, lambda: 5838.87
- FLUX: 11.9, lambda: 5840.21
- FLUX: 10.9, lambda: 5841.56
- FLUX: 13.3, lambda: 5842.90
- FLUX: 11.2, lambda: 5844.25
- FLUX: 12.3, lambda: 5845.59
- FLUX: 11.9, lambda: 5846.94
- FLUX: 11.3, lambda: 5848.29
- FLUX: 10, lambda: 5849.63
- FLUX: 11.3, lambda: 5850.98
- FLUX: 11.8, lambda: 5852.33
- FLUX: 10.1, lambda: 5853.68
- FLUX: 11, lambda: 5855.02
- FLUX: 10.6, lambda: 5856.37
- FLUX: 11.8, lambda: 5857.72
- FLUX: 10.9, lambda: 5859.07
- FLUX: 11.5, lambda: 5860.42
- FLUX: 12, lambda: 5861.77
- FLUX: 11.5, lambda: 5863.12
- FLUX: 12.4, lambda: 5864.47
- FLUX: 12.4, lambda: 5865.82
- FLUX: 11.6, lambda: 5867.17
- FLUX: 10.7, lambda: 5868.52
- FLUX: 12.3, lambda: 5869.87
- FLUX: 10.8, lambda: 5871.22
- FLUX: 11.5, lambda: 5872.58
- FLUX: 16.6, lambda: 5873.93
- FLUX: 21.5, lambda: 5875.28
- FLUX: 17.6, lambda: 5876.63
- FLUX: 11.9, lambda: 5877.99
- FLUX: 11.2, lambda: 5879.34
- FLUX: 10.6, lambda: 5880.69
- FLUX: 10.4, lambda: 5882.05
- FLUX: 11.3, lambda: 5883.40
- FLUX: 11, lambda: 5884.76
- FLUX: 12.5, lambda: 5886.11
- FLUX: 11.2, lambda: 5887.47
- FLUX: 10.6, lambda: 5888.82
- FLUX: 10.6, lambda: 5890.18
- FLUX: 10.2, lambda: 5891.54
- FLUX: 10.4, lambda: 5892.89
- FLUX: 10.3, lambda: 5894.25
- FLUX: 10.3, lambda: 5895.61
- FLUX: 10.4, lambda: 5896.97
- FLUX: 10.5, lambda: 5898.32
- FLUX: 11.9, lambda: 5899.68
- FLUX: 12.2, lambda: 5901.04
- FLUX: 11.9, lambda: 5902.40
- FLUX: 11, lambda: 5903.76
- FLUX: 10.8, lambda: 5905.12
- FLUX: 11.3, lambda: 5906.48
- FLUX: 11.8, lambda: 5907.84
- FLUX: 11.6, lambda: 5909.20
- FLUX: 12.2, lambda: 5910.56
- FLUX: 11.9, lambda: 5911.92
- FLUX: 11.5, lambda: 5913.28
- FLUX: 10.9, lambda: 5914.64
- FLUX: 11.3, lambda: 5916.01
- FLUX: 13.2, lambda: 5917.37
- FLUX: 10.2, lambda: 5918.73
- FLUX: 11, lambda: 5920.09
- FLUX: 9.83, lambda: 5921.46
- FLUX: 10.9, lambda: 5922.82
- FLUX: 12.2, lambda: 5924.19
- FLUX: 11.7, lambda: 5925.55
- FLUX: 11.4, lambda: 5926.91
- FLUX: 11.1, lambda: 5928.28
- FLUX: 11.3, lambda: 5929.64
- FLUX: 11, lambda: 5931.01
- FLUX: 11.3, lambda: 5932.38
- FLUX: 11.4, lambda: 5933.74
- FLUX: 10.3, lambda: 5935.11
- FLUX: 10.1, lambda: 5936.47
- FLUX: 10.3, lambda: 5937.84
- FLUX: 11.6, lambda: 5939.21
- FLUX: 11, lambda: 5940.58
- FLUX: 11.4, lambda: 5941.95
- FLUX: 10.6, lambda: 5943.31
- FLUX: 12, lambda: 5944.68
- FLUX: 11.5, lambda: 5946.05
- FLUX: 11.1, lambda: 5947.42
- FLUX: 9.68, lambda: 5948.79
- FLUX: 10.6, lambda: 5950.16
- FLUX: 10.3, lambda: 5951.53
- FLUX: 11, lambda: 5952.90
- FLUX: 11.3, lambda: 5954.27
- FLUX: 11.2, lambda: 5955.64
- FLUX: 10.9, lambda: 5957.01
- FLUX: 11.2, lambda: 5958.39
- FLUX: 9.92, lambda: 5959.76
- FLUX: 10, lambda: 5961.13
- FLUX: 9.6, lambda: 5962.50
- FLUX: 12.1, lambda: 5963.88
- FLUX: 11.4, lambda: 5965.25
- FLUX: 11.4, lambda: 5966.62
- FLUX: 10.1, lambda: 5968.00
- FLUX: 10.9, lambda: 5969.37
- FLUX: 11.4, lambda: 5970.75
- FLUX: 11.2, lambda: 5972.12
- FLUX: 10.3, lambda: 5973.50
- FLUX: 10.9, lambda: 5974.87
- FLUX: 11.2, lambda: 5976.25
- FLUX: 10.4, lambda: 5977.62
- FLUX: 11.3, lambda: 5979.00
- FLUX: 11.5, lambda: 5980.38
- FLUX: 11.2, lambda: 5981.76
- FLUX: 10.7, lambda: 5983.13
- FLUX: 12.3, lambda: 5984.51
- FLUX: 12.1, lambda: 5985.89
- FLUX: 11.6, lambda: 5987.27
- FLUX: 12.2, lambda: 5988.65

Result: 0.85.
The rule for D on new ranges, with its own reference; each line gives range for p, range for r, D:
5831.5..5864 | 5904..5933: 0.93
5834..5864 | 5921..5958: 0.91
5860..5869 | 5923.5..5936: 0.98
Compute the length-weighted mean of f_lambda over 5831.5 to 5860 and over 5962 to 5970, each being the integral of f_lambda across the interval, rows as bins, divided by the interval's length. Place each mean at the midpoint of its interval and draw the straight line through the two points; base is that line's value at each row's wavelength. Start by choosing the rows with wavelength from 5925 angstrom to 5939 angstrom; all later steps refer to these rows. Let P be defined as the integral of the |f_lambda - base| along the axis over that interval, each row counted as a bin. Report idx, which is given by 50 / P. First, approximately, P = 6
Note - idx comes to 8.4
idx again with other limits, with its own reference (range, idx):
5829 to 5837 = 8.7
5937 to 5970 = 2.7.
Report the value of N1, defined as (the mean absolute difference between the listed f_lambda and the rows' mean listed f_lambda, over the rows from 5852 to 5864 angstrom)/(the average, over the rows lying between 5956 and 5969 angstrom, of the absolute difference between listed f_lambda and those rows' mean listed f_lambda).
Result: 0.72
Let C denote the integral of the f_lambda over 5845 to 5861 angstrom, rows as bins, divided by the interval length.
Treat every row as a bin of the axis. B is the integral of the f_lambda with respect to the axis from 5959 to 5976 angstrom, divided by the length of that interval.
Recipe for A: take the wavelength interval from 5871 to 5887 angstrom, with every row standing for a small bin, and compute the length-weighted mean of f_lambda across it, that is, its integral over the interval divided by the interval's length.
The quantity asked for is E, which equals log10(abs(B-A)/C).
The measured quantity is -0.7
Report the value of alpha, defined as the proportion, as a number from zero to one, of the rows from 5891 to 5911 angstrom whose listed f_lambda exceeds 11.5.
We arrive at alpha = 0.40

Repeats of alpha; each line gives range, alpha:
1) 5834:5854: 0.40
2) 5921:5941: 0.20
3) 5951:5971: 0.07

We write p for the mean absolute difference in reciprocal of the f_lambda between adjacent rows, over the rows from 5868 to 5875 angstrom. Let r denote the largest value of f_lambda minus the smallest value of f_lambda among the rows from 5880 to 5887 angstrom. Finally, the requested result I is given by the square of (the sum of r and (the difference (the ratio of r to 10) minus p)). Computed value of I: 5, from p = 0.0140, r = 2.1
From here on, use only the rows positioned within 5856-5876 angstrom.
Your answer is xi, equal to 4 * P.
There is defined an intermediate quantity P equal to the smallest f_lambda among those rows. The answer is 42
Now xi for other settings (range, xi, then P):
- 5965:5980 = 40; 10.1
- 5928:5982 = 38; 9.6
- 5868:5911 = 41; 10.2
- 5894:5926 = 39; 9.83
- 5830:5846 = 42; 10.6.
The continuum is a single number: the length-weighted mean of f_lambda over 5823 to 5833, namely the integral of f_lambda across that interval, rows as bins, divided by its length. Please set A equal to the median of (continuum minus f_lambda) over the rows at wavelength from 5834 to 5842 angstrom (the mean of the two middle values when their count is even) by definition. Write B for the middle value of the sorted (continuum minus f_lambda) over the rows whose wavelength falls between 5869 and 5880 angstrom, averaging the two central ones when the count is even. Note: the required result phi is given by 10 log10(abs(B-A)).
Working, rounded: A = 0.41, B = -0.3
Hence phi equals -2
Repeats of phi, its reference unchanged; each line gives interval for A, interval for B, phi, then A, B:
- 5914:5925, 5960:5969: -7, 0.86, 1.1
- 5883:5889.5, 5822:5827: -2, 0.61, 0.0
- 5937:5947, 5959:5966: 1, 0.41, 1.8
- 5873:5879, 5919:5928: 8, -5.29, 0.6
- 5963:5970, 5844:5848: -3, 0.41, -0.1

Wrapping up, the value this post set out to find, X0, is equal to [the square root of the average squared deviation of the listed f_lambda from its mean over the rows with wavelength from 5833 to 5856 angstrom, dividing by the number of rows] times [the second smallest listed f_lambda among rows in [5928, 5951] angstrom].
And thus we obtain 9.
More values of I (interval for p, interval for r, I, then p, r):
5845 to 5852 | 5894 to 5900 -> 3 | 0.0076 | 1.6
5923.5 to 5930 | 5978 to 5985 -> 3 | 0.0024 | 1.6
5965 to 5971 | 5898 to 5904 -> 3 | 0.0056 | 1.7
